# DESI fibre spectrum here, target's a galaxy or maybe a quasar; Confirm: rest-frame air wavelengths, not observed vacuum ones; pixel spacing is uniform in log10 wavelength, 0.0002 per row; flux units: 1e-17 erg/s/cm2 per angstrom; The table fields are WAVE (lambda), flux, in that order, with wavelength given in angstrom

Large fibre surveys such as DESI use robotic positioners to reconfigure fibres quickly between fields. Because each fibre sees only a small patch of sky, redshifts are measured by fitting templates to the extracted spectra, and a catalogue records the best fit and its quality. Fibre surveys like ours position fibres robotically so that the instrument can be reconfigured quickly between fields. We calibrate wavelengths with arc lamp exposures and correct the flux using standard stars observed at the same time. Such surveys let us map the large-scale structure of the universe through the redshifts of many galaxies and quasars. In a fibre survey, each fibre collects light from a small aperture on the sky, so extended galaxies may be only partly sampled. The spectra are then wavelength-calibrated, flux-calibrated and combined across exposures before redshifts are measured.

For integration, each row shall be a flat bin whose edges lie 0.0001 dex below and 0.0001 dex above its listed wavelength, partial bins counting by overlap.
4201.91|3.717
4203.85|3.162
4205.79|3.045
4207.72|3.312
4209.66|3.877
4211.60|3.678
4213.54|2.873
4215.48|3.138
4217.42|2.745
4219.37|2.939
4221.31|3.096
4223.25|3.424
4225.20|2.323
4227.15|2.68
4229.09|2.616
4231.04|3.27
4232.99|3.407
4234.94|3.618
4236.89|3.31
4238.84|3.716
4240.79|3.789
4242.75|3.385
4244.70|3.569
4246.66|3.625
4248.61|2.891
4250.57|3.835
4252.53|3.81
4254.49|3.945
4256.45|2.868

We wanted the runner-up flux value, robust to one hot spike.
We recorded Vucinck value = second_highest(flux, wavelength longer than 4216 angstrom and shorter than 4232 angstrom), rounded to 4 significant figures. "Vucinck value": 3.270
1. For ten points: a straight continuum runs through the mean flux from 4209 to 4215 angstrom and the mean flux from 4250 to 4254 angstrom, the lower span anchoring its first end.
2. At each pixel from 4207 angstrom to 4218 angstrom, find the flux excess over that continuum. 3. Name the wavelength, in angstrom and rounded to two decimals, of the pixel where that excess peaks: 4209.66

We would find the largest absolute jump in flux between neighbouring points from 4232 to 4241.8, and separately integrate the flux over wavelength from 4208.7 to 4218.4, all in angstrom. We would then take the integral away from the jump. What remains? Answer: -31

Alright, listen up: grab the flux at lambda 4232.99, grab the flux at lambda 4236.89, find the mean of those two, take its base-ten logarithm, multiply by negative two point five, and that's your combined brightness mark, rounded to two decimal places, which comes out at -1.32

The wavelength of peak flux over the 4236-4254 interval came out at 4250.57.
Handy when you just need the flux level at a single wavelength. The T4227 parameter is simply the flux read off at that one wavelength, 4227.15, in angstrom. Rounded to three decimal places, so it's 2.680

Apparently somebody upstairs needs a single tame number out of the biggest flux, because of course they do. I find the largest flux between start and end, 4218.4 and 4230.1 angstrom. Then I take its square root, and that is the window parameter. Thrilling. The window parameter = 1.85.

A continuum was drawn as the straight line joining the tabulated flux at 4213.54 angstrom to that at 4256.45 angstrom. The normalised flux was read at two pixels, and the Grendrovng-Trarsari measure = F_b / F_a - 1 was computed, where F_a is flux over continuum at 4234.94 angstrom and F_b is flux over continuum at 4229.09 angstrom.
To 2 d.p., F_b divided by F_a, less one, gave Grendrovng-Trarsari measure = -0.28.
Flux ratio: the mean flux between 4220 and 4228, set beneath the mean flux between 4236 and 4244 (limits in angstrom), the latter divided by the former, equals 1.23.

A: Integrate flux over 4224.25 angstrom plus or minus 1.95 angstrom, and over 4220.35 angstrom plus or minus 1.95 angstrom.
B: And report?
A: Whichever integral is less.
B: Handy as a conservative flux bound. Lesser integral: 11.2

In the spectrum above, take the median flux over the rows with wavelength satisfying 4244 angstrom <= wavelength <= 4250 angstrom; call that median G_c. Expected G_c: 3.6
